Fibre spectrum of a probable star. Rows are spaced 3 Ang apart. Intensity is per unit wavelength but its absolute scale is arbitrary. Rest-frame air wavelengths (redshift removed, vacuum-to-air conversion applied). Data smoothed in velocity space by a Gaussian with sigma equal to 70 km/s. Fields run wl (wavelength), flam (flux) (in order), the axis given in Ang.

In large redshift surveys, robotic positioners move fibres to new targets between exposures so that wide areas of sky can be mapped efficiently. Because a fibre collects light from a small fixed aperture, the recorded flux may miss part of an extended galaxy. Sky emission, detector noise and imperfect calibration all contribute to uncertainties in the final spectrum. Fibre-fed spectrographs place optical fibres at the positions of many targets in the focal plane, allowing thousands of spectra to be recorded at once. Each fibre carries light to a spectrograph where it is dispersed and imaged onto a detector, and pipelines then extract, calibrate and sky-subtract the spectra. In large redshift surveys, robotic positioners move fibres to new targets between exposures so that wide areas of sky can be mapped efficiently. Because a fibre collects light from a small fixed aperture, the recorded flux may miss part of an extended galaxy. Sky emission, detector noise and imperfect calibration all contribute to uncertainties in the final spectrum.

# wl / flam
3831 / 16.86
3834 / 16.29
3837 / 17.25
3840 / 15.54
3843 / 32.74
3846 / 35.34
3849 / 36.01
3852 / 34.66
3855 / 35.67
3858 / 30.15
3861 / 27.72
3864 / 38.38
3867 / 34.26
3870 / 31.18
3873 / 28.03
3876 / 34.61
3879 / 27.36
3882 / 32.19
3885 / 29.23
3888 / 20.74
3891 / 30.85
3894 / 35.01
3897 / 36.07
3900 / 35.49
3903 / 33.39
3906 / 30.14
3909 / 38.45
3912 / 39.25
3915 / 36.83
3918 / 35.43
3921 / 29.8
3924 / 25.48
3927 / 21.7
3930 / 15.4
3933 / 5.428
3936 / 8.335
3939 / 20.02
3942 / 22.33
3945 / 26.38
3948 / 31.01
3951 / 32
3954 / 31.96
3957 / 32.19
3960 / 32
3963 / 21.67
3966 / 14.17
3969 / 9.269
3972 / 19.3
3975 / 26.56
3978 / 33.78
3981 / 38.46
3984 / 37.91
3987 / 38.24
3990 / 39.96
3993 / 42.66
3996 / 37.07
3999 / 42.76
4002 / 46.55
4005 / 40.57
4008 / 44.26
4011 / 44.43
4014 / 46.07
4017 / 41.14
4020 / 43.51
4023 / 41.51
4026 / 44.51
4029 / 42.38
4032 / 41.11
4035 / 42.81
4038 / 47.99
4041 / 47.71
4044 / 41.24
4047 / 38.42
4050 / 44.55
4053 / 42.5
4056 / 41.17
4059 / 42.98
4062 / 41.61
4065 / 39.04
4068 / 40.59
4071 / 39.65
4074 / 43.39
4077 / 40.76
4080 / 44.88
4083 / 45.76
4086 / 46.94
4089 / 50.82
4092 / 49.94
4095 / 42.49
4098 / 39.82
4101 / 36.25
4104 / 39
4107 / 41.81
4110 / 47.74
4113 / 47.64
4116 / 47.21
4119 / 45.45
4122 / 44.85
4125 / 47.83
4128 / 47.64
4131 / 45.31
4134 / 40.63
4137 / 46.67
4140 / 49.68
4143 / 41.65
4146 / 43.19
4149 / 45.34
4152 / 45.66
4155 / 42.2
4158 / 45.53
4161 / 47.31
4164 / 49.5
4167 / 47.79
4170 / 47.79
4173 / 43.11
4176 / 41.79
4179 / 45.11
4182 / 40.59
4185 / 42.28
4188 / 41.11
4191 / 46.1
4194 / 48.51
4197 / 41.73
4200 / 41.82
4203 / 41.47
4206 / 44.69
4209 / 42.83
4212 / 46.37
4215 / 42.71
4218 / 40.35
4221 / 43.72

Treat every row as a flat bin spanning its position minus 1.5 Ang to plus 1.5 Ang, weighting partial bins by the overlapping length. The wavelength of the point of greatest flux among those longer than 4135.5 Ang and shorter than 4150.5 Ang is 4140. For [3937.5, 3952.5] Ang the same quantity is 3951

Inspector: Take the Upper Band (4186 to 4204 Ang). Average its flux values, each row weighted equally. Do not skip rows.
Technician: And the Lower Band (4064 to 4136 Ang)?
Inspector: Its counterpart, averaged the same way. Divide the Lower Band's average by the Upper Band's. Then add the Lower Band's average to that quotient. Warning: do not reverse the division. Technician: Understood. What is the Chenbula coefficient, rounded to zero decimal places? 45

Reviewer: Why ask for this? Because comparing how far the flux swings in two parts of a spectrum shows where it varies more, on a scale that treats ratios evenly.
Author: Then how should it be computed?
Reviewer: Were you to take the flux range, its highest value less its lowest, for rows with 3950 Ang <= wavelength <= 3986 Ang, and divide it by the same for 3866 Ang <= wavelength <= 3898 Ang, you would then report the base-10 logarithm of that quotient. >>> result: 0.3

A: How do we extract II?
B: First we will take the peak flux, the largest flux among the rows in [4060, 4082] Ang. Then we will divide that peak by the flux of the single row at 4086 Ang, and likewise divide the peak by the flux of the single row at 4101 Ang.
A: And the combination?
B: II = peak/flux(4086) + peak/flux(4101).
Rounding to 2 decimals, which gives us 2.19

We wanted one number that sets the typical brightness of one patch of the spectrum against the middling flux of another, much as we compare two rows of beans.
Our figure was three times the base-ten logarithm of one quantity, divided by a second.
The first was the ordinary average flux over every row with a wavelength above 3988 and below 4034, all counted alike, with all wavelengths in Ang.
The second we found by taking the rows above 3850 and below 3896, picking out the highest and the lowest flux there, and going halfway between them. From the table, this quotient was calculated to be 0.17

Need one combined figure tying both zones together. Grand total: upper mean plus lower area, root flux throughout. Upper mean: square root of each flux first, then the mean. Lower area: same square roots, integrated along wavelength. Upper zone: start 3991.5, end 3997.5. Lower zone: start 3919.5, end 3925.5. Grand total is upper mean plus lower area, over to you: 38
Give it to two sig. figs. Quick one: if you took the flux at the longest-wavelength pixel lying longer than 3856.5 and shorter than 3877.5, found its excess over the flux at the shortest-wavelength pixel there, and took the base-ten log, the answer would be 0.65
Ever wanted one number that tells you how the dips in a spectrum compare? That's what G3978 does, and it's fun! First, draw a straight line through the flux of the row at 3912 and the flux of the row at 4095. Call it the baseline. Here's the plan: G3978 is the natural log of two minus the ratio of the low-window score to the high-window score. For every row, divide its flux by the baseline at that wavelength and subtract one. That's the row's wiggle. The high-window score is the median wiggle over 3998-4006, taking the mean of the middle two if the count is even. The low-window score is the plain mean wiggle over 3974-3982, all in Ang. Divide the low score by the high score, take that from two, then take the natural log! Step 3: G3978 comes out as 1.8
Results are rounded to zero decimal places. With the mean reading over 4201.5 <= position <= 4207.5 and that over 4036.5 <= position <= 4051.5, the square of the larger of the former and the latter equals 1934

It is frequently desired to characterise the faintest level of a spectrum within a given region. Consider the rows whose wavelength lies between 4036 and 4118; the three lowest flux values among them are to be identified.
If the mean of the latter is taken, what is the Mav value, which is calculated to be 38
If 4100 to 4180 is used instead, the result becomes 39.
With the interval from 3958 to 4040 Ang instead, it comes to 14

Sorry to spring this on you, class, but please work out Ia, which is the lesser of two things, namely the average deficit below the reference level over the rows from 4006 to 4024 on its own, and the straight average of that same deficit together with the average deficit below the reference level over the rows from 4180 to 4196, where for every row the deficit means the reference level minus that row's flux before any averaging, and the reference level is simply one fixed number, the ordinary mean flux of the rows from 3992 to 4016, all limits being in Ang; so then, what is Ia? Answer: -0.6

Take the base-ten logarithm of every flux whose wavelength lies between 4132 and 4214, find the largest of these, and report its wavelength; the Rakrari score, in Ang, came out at 4140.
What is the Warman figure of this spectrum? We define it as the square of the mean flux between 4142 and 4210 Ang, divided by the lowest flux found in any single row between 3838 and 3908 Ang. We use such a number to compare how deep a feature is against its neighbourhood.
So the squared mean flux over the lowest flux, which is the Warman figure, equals 126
